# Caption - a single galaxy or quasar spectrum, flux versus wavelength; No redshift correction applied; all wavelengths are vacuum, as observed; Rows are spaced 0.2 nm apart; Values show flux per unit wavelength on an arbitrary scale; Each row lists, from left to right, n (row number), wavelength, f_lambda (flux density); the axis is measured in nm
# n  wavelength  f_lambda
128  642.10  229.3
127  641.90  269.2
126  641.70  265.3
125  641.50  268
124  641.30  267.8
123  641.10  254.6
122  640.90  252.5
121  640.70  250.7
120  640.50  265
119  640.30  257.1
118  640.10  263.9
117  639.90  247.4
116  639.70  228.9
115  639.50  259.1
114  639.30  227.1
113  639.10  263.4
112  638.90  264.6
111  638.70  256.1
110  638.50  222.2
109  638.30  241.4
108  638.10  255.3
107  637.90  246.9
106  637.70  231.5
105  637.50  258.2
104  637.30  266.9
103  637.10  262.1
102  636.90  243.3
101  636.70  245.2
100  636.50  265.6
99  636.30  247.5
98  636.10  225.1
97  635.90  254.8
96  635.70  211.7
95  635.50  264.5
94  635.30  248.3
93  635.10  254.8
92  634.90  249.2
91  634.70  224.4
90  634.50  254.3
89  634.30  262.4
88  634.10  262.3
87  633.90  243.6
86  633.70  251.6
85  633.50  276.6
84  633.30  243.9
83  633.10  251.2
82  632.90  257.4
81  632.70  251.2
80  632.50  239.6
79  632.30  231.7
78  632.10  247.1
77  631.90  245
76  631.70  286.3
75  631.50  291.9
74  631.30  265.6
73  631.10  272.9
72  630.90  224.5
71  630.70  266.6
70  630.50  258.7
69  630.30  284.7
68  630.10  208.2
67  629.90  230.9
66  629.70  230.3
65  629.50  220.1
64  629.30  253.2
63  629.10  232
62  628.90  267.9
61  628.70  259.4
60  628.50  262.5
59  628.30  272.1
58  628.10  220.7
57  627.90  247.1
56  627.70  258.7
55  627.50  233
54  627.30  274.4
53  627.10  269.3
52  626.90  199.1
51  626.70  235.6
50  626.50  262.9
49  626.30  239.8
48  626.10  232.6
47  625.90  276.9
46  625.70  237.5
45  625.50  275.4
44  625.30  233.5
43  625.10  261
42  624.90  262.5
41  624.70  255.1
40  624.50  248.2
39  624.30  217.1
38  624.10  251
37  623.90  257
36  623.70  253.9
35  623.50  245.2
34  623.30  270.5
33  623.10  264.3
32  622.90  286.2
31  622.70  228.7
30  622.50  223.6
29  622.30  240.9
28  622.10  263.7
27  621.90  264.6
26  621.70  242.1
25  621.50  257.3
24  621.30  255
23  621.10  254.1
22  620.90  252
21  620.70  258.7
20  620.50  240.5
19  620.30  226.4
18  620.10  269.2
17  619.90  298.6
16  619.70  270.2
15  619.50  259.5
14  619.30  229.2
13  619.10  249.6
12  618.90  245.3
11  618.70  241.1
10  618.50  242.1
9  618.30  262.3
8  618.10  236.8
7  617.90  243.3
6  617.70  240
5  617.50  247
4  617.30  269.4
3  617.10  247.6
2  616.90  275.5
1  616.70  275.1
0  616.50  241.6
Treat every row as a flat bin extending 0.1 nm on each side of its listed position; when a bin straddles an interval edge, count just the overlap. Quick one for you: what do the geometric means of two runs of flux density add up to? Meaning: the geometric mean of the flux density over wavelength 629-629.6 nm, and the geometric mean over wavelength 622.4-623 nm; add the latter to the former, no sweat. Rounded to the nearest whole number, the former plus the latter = 479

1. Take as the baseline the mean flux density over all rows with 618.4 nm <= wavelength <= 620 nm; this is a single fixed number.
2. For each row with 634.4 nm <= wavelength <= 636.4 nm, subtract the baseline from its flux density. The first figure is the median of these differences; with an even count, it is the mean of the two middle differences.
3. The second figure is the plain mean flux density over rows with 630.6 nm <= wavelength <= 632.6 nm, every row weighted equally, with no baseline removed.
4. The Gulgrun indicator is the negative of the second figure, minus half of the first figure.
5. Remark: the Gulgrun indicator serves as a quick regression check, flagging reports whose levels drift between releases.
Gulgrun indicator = -254.3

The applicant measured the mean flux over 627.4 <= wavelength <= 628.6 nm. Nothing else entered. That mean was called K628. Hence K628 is 249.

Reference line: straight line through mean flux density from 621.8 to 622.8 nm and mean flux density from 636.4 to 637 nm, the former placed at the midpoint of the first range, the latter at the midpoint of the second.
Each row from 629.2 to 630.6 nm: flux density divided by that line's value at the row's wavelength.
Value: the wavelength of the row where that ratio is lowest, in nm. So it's 630.10 nm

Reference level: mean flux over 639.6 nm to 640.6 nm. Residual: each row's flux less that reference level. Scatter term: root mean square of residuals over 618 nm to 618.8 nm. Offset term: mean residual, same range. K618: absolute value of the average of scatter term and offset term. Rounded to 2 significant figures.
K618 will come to 2.6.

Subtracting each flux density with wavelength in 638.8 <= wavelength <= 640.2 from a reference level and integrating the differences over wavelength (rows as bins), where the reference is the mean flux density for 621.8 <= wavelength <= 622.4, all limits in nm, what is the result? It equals 8.1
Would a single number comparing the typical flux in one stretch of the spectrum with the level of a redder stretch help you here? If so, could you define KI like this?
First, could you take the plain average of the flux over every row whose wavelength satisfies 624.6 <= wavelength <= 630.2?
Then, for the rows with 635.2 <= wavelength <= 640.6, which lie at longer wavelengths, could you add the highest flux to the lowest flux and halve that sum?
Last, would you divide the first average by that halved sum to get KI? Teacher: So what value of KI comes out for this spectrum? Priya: 1.032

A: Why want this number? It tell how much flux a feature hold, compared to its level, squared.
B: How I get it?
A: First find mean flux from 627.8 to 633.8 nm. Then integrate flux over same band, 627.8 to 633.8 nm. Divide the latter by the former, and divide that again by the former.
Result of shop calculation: 0.024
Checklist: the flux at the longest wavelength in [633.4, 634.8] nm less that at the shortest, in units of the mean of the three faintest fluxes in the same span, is -0.22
